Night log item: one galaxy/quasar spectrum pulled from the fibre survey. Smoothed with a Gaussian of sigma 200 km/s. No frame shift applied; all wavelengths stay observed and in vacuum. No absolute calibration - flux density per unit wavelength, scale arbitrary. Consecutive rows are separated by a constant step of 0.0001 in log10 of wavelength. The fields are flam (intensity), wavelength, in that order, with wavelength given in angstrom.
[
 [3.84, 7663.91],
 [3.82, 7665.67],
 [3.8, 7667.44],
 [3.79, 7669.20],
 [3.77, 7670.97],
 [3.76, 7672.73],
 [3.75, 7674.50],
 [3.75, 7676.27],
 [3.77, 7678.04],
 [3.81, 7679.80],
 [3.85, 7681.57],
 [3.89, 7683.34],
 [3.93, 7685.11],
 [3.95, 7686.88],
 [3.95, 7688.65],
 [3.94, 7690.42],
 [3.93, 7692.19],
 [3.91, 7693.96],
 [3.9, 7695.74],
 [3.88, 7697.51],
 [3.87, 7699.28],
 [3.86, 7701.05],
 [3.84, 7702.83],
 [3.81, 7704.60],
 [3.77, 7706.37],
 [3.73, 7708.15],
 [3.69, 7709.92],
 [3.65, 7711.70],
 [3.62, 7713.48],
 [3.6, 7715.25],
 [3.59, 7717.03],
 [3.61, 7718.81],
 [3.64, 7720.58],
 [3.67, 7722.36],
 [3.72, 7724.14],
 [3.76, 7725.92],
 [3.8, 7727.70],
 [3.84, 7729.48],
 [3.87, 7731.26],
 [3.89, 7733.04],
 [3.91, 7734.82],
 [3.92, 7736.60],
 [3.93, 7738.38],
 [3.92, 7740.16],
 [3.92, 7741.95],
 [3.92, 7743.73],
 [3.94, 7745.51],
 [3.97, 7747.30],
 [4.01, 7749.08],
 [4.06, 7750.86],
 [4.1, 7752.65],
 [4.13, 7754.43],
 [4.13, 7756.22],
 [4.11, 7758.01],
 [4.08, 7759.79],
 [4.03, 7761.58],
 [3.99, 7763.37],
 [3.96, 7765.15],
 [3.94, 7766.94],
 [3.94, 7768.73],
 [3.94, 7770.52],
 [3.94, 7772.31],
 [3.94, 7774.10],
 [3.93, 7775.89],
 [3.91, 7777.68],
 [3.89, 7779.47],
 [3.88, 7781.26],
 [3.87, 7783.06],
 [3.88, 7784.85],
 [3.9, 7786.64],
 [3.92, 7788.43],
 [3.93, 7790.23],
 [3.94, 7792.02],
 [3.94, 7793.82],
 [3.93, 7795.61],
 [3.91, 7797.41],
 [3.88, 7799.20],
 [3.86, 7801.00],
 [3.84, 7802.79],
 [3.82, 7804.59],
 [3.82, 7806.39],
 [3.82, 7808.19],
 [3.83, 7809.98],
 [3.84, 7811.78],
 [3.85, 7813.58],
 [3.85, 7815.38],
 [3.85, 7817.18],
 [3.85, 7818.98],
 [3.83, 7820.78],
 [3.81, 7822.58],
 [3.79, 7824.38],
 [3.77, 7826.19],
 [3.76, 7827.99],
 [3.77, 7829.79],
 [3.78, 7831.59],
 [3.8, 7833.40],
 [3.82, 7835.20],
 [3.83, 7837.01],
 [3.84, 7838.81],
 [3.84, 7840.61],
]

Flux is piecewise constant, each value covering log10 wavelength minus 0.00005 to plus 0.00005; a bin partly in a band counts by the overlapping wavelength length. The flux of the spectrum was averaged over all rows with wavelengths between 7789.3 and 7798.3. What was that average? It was 3.93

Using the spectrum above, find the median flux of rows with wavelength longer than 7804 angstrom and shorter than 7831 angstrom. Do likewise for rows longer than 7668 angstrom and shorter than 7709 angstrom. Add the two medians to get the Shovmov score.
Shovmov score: 7.67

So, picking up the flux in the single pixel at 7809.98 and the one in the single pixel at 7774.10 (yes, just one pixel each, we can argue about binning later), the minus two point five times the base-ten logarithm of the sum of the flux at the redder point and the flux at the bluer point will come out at -2.23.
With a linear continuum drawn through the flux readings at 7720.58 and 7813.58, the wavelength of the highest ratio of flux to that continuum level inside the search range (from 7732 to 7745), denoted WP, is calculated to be 7738.38 angstrom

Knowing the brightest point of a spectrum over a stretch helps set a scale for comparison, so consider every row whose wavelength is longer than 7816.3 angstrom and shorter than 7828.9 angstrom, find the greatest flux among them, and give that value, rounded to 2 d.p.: 3.85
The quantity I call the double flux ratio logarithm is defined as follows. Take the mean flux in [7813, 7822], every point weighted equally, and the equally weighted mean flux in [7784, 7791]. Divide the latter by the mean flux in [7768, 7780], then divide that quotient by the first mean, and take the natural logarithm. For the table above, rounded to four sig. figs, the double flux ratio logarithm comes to -1.352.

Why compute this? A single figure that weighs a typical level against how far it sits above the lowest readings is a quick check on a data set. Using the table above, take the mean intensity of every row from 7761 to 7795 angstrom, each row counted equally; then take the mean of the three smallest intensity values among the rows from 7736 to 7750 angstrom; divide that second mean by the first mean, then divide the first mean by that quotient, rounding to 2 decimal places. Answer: 3.94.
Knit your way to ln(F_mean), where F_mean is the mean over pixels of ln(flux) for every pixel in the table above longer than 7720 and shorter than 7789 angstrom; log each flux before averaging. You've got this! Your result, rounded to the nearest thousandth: 0.313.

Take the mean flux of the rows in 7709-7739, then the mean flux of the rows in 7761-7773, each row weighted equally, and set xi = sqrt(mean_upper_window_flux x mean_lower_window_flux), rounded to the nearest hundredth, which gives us 3.85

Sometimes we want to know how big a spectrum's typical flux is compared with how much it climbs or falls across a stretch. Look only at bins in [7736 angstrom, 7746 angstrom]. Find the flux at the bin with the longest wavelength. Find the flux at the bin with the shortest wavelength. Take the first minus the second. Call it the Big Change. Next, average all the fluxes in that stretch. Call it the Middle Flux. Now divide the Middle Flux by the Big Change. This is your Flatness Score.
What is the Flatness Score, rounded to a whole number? 196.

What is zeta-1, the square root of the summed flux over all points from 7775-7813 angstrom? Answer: 9.03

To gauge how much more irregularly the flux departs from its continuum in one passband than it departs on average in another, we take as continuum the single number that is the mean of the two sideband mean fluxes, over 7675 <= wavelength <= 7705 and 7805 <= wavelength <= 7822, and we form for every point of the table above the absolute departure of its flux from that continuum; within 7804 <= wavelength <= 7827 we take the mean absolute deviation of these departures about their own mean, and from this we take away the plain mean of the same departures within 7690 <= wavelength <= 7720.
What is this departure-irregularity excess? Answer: -0.10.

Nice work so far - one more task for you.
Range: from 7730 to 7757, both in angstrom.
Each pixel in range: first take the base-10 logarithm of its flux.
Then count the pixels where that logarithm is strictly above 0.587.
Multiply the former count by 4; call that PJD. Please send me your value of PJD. 60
